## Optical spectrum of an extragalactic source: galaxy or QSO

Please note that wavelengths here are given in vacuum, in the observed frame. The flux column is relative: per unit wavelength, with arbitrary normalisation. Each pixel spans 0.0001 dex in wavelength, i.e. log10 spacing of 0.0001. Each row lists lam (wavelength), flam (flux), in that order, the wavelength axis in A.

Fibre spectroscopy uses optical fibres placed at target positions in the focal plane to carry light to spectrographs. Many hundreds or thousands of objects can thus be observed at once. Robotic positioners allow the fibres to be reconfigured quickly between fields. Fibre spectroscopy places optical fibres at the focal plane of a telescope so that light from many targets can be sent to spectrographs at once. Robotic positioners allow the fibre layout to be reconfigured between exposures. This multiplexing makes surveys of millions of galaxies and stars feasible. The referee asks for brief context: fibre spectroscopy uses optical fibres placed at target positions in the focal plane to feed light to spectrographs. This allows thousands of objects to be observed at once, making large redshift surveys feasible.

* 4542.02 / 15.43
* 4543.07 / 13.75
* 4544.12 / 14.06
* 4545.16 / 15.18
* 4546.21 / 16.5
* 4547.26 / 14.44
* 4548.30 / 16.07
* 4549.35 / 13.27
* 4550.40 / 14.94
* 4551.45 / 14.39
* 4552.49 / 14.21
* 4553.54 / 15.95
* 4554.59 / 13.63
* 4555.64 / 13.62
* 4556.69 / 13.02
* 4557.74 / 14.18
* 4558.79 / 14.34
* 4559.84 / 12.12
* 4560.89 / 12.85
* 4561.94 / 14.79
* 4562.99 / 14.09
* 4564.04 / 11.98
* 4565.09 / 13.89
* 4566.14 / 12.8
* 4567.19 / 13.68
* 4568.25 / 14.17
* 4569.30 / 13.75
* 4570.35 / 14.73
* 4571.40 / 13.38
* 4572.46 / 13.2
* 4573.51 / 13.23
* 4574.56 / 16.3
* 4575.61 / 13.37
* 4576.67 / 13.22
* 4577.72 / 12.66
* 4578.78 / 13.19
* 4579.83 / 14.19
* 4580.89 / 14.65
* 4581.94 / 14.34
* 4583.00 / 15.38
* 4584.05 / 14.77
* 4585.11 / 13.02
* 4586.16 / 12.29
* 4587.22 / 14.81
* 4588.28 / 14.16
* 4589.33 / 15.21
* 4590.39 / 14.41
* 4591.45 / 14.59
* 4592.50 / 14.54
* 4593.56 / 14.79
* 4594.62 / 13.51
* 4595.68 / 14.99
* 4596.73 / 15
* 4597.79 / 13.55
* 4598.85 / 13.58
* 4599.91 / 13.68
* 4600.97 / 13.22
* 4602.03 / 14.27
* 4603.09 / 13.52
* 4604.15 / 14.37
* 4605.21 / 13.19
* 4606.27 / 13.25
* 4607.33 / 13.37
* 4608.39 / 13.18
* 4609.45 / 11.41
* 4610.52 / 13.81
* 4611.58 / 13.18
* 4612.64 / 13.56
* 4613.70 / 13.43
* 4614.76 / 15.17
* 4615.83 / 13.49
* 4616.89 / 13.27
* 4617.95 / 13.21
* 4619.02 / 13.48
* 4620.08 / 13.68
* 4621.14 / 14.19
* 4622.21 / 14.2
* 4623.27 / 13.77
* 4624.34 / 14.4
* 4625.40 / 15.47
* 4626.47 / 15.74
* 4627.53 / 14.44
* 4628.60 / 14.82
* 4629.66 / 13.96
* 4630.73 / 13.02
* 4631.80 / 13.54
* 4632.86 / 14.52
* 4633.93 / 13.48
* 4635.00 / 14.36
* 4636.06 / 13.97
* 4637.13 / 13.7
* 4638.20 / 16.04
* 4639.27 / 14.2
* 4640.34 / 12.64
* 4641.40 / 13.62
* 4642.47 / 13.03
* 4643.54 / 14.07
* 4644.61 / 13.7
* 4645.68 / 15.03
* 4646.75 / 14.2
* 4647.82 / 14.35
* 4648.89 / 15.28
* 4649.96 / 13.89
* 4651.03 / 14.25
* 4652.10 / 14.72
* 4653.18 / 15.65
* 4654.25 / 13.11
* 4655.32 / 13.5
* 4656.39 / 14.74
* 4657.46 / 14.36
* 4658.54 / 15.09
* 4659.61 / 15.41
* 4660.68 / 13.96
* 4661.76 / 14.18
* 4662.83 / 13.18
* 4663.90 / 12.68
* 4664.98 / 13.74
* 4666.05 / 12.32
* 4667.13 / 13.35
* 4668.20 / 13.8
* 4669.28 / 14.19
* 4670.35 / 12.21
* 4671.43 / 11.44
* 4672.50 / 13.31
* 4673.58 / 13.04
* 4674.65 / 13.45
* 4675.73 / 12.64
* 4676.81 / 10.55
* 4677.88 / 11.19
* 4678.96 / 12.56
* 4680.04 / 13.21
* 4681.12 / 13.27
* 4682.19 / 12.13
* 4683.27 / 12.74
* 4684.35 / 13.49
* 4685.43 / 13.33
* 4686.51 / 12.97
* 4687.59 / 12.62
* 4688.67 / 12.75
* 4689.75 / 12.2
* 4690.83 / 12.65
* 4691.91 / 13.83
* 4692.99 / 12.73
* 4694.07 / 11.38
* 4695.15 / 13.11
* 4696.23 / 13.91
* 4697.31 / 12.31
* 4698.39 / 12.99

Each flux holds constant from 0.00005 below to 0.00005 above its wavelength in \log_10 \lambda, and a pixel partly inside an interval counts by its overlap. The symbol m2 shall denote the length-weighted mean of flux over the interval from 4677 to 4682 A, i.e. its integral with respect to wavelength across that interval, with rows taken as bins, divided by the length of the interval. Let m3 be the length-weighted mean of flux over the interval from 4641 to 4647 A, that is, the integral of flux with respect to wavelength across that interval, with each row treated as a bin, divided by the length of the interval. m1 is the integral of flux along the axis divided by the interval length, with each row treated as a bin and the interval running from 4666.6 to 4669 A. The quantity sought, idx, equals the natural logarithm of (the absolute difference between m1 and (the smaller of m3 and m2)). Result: 0.2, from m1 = 13.6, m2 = 12.4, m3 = 13.9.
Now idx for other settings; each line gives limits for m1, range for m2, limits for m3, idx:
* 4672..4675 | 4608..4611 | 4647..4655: -0.6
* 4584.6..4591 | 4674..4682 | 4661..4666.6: 0.5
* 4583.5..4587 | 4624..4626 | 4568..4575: -0.6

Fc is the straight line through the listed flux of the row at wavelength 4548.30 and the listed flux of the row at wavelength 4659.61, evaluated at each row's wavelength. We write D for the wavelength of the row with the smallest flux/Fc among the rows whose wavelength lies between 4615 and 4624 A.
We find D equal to 4617.95 A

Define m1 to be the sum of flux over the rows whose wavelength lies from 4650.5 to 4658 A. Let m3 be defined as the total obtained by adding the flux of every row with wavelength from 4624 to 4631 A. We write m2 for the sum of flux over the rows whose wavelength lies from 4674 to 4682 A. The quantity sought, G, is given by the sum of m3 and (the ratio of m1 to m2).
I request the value 103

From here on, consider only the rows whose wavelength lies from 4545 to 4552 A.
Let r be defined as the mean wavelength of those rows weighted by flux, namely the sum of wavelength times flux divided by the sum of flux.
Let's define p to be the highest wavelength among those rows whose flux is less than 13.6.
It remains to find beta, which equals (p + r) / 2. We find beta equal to 4548.8 A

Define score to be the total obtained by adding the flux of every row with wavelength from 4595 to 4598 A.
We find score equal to 44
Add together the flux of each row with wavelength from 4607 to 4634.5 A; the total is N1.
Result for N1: 360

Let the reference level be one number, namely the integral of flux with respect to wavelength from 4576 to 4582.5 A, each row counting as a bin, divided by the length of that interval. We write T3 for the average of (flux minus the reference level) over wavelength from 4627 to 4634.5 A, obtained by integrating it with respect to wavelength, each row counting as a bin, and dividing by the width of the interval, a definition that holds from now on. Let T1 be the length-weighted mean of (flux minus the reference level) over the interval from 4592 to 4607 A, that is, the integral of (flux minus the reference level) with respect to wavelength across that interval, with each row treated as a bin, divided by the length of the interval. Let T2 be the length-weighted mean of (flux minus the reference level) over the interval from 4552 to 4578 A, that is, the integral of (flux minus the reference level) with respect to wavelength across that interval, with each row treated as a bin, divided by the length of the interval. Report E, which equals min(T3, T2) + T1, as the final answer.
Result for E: 0.3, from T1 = 0.3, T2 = 0.05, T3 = 0.28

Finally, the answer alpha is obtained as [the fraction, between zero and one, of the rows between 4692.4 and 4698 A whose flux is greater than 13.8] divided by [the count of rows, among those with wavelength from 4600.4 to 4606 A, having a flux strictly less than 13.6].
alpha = 0.07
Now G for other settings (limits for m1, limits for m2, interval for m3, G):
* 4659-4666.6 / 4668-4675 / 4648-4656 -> 101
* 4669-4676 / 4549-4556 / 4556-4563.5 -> 96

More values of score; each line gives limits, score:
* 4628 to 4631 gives 42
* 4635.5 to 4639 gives 44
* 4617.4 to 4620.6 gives 40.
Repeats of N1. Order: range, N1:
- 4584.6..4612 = 359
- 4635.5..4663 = 370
